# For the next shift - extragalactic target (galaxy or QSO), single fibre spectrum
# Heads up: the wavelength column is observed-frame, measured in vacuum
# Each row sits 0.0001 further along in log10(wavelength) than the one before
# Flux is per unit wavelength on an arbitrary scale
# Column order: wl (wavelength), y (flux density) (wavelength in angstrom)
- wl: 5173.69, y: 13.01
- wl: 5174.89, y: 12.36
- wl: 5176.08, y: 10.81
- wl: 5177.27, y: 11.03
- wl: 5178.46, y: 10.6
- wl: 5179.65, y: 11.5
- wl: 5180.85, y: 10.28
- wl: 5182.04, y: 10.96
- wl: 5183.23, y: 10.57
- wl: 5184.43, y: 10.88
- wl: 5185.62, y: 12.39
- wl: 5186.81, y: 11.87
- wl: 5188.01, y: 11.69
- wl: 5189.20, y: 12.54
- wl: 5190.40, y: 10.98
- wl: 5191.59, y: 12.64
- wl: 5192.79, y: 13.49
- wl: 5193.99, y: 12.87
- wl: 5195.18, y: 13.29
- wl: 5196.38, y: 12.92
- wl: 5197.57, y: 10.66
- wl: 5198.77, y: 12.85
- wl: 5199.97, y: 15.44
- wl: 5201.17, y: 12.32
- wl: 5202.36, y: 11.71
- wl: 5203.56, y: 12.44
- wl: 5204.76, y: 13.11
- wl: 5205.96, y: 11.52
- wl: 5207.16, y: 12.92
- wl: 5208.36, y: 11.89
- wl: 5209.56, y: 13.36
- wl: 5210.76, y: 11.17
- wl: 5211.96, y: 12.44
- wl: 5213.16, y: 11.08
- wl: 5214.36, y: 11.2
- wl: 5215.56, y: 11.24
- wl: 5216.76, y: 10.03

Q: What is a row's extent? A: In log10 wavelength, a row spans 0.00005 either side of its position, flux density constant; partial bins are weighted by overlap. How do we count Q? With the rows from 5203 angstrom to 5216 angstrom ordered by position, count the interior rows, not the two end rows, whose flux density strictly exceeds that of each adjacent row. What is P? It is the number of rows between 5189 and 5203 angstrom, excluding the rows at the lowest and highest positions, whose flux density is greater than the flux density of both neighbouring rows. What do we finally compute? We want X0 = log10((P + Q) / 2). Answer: 0.54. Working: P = 3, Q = 4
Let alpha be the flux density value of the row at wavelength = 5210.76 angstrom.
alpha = 11.17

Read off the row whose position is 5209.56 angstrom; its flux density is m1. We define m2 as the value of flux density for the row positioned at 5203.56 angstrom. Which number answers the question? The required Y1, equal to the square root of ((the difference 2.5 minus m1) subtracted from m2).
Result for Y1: 4.83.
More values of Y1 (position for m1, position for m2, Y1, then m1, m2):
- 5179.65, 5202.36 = 4.55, 11.5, 11.71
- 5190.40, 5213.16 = 4.42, 10.98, 11.08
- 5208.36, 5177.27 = 4.52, 11.89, 11.03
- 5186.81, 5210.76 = 4.53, 11.87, 11.17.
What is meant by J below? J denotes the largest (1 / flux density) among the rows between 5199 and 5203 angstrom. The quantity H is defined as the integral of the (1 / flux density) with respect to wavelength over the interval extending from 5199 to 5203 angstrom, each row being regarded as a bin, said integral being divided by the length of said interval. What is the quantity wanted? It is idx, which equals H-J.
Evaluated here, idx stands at -0.008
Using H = 0.077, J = 0.0854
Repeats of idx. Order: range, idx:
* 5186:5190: -0.002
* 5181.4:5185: -0.002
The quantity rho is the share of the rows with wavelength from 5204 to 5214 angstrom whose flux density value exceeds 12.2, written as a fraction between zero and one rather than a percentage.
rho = 0.50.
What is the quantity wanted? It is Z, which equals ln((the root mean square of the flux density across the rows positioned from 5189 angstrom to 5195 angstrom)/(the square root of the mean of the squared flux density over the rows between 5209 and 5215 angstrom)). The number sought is 0.05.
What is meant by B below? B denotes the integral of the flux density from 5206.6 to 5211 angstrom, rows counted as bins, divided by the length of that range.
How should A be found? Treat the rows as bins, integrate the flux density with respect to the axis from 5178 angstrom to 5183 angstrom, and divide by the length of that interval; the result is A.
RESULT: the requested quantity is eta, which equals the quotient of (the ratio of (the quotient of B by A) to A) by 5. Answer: 0.0212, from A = 10.8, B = 12.4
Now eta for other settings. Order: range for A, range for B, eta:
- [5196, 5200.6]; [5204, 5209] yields 0.0147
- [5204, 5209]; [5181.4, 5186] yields 0.0146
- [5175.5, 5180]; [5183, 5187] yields 0.0190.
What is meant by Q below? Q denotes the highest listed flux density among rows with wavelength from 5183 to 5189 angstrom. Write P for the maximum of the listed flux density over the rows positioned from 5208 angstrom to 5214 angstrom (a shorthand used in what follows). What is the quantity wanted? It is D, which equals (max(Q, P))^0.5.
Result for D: 3.66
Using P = 13.36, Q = 12.39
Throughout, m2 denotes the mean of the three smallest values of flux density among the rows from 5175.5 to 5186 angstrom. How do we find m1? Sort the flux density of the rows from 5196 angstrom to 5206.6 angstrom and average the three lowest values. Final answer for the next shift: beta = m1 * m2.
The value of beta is 118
